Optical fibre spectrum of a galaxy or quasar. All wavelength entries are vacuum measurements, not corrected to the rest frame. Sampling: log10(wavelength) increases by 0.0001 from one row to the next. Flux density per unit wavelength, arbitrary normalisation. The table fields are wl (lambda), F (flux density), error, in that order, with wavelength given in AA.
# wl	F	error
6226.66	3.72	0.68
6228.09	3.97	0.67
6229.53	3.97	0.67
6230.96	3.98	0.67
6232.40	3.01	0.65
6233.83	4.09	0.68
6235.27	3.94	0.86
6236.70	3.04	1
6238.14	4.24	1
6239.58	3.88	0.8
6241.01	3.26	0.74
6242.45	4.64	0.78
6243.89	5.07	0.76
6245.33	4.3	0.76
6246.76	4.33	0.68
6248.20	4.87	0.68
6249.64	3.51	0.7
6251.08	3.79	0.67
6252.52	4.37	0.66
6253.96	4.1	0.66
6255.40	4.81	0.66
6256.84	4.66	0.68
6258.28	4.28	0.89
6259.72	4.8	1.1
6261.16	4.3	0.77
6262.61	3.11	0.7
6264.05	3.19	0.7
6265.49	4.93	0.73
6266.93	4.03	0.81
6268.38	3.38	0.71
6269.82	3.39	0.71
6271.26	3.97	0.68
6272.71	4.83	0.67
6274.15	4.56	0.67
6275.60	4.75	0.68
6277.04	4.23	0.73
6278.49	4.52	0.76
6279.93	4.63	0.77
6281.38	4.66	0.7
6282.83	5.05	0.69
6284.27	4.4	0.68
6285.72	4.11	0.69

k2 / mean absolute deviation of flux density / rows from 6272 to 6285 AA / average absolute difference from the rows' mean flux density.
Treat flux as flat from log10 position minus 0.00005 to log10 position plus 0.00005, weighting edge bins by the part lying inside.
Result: 0.18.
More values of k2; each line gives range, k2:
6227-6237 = 0.39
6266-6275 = 0.45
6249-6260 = 0.37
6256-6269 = 0.58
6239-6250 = 0.51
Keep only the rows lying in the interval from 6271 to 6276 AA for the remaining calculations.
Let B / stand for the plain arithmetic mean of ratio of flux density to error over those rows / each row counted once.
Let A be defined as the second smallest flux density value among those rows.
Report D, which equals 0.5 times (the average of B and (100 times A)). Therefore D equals 116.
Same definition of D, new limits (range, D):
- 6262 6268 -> 81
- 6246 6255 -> 96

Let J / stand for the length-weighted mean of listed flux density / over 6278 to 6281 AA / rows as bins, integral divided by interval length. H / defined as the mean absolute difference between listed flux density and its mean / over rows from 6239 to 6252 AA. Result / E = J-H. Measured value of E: 4.1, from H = 0.51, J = 4.6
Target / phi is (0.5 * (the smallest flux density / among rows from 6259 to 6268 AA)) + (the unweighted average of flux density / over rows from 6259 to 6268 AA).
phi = 5.6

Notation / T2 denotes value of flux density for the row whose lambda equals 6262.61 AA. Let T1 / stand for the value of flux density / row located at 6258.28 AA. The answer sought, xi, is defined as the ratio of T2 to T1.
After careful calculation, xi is 0.73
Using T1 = 4.28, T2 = 3.11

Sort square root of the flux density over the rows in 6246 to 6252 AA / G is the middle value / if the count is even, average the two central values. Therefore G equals 2.0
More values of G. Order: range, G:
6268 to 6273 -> 1.9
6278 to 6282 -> 2.2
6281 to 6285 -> 2.2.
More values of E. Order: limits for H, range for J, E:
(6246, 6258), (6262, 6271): 3.3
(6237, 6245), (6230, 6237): 3.1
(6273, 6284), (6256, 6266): 4.0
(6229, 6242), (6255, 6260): 4.2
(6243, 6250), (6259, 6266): 3.6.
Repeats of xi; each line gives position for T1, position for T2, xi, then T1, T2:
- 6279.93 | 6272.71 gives 1.04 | 4.63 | 4.83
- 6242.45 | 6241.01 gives 0.70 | 4.64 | 3.26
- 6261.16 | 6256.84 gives 1.08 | 4.3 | 4.66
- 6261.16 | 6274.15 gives 1.06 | 4.3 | 4.56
